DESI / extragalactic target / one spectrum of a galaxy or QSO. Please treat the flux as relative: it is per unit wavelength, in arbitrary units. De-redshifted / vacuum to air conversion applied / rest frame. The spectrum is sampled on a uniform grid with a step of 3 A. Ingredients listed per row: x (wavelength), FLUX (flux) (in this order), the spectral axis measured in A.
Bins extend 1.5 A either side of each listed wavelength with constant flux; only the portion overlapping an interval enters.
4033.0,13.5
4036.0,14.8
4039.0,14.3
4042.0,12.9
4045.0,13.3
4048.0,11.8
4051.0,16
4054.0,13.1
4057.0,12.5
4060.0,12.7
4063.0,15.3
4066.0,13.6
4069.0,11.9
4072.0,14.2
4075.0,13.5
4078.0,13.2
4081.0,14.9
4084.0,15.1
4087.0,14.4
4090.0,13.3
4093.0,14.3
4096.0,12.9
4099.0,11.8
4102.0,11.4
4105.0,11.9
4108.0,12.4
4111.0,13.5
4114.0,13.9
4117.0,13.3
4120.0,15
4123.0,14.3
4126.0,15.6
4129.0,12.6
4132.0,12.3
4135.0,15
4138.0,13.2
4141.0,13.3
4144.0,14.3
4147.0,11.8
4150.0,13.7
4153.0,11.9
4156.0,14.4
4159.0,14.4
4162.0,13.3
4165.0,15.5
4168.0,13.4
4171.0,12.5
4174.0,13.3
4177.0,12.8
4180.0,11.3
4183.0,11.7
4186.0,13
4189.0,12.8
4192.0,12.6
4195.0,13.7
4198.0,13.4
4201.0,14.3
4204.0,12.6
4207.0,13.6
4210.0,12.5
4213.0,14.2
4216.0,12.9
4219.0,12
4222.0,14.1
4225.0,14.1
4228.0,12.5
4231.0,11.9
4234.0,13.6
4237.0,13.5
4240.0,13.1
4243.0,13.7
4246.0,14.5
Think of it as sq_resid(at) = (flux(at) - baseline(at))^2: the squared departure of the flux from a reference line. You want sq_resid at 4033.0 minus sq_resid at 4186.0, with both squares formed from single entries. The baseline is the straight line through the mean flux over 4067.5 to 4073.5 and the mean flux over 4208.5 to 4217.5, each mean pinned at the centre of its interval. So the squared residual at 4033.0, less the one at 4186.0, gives 0.21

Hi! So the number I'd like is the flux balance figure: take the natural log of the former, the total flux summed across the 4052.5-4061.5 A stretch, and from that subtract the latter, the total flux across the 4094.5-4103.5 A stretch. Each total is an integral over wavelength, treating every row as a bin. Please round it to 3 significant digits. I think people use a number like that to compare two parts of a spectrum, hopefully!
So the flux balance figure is -104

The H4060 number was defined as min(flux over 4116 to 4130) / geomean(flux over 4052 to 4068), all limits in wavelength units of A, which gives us 0.94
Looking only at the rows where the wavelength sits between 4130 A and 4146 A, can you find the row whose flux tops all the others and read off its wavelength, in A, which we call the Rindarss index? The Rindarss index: 4135.0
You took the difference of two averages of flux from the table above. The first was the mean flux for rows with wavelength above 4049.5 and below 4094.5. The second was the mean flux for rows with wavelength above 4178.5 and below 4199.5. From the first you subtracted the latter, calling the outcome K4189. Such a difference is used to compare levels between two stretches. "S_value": 1.2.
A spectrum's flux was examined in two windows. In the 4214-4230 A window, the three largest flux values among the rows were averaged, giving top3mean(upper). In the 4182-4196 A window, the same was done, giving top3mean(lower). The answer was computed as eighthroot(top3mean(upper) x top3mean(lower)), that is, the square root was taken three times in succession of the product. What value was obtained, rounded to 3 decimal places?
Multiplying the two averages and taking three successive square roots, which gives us 1.914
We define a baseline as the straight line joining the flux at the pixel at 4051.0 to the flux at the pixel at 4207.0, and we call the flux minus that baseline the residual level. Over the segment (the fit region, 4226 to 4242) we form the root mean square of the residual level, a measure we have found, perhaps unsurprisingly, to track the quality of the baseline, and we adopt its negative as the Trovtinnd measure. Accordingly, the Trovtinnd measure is -0.73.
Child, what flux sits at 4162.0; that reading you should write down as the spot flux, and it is 13.3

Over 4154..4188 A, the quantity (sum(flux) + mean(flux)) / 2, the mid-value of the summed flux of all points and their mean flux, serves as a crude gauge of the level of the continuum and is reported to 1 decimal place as 79.4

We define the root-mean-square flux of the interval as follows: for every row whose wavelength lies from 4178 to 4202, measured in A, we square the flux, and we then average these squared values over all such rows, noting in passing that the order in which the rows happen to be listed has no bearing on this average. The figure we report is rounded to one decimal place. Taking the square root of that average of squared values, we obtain 12.9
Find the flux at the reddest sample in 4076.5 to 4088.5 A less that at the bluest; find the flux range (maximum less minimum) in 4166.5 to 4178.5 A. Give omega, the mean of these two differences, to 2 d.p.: 1.05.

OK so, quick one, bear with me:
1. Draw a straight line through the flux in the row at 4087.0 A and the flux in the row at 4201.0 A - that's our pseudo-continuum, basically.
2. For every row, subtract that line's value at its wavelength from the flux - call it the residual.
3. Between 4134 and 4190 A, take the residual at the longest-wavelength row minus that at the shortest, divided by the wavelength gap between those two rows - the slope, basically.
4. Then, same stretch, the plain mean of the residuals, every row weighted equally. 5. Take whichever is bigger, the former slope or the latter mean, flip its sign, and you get 0.040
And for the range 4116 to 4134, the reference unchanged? 0.066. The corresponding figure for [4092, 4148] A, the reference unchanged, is 0.045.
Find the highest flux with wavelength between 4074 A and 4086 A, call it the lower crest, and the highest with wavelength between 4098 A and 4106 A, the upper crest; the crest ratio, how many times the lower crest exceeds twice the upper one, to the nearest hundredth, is 0.63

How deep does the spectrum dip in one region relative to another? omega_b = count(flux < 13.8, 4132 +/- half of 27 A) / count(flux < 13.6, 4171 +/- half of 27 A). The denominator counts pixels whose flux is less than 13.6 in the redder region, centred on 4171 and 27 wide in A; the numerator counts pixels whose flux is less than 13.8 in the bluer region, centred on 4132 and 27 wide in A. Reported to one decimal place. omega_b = 0.6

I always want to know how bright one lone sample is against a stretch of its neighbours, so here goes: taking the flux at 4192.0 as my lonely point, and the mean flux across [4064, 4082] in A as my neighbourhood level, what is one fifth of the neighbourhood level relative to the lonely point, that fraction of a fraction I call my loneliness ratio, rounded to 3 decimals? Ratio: 0.215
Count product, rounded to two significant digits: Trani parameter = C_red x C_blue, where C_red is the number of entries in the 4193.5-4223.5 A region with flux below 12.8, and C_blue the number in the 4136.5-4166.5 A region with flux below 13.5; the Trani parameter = 15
